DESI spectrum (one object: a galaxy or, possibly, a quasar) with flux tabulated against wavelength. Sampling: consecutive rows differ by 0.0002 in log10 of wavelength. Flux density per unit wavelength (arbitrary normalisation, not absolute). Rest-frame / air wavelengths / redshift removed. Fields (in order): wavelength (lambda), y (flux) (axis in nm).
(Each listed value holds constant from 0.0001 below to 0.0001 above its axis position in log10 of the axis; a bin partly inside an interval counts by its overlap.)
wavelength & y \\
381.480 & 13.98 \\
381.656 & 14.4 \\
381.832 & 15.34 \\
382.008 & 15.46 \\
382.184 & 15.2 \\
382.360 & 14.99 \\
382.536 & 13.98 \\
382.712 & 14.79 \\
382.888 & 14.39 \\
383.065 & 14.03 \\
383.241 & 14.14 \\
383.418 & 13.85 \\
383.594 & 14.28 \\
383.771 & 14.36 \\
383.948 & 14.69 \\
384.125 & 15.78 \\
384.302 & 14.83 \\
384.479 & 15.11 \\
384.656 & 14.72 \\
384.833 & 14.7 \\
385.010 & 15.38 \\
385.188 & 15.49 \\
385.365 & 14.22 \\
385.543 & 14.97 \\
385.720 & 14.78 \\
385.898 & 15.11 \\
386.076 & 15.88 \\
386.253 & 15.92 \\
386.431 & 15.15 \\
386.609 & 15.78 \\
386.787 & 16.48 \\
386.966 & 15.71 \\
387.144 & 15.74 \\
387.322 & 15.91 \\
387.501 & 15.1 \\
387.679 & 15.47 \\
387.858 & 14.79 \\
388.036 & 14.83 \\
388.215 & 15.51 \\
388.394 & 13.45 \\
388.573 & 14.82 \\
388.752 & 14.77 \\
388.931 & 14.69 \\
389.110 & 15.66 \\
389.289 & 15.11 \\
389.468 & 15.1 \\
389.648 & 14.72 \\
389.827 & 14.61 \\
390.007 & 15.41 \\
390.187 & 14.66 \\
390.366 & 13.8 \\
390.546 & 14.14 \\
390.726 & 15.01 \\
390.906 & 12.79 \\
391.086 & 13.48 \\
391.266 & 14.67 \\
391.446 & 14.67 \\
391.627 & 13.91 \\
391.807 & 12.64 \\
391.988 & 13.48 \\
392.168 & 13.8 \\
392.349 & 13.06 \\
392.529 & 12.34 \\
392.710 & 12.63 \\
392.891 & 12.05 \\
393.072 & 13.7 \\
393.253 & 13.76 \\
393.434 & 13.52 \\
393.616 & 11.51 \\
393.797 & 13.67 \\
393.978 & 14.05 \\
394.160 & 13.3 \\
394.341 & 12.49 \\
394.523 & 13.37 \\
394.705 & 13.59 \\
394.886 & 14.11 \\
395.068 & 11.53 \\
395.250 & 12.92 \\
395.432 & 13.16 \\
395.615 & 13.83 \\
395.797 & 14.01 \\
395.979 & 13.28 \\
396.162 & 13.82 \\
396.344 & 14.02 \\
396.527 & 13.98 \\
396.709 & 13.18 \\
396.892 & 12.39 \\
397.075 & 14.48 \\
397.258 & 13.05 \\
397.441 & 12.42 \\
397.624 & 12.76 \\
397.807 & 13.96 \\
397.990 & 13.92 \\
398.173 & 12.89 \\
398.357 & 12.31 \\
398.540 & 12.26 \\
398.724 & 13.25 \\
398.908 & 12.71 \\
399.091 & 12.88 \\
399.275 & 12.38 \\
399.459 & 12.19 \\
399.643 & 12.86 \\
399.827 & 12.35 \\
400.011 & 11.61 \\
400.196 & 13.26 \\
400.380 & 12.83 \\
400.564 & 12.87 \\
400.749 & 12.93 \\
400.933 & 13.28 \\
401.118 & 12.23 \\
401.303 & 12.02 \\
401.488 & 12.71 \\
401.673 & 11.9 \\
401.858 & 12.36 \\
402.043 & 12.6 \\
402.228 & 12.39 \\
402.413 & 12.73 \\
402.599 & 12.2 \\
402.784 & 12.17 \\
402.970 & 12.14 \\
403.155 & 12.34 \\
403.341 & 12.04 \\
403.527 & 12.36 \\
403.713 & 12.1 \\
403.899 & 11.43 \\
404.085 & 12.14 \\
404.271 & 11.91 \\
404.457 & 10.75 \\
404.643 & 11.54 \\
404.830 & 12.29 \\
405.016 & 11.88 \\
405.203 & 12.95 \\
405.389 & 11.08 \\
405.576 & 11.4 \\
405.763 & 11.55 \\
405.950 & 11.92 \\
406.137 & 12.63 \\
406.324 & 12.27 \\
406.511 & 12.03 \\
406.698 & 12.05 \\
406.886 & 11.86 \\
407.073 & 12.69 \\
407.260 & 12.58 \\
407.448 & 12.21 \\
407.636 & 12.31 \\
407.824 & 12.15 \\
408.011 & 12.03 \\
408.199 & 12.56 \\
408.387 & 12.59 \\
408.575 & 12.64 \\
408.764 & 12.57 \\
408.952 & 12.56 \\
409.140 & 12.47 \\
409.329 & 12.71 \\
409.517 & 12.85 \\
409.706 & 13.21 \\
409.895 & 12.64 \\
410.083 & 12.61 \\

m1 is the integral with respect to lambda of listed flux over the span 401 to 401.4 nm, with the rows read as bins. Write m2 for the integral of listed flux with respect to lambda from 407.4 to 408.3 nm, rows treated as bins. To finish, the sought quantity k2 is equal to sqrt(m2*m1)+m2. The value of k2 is 18.4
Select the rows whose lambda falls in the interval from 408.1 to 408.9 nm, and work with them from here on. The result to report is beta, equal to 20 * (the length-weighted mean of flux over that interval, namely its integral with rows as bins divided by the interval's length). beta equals 252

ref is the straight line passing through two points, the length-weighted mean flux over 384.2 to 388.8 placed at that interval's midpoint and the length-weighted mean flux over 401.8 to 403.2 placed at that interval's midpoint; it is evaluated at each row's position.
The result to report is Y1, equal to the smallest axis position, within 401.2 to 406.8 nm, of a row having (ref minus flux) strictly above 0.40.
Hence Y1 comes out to 401.303 nm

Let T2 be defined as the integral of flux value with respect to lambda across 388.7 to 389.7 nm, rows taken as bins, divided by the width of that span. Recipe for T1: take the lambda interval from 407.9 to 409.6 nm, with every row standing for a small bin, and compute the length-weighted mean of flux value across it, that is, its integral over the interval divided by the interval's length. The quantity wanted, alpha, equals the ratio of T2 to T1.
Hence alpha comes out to 1.20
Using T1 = 12.6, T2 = 15.0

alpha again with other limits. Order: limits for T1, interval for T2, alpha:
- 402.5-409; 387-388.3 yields 1.27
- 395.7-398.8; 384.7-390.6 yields 1.13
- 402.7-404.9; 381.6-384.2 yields 1.23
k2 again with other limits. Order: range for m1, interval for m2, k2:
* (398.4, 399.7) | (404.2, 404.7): 15.4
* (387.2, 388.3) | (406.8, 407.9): 28.6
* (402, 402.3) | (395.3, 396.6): 26.0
